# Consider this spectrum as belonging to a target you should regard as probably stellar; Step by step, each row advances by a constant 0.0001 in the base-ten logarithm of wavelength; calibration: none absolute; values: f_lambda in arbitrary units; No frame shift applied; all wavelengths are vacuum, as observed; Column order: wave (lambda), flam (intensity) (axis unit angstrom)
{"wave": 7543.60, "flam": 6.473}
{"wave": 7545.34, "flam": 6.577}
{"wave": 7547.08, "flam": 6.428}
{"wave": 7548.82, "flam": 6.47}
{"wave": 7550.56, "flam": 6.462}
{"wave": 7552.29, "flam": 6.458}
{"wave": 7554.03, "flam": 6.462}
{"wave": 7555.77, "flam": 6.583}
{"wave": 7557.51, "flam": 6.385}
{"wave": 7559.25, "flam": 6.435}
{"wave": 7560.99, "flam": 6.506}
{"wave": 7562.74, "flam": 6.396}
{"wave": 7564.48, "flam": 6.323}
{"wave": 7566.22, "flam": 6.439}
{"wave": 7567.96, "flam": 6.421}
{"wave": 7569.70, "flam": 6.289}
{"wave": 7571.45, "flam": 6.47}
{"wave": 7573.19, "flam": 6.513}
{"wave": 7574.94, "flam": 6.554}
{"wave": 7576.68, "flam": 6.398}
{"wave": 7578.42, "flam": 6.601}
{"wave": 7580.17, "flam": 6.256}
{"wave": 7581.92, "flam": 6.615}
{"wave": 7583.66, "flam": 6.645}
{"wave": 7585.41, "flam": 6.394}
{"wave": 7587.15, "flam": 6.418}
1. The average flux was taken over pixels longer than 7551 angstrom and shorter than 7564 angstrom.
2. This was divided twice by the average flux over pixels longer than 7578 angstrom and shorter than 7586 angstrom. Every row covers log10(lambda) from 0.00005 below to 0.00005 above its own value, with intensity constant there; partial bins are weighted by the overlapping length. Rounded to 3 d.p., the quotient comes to 0.153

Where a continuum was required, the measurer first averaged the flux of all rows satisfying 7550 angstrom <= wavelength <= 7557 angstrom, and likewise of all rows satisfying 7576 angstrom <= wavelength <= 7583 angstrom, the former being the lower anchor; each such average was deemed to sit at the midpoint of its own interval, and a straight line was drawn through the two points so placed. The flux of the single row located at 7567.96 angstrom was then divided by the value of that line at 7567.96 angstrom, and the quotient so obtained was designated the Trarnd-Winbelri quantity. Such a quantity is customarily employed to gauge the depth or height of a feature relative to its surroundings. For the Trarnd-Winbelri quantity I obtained 0.99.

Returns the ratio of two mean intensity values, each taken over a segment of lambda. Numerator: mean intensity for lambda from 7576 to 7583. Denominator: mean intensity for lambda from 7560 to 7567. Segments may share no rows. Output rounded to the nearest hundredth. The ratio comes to 1.01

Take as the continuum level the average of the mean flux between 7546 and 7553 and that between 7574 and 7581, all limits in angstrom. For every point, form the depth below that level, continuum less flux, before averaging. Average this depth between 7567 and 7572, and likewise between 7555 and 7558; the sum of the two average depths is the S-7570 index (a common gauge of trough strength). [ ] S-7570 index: 0.03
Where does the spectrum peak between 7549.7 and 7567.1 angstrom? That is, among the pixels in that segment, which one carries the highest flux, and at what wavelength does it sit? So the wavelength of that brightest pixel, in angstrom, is 7555.77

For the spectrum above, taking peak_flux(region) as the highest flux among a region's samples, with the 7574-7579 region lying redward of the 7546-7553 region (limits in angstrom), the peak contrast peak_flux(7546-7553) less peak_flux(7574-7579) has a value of -0.13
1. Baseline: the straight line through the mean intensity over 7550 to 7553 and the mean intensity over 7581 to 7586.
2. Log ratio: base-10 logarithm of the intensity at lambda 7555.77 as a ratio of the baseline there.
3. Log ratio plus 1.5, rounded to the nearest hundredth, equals 1.51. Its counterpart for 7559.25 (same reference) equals 1.50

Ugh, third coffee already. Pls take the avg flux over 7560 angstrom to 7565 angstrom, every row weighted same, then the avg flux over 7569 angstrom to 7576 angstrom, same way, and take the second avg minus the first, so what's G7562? 0.048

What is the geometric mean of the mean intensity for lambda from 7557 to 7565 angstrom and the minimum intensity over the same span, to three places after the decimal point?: 6.366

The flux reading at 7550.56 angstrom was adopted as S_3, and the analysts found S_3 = 6.462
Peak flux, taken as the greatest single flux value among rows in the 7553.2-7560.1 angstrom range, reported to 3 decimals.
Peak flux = 6.583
